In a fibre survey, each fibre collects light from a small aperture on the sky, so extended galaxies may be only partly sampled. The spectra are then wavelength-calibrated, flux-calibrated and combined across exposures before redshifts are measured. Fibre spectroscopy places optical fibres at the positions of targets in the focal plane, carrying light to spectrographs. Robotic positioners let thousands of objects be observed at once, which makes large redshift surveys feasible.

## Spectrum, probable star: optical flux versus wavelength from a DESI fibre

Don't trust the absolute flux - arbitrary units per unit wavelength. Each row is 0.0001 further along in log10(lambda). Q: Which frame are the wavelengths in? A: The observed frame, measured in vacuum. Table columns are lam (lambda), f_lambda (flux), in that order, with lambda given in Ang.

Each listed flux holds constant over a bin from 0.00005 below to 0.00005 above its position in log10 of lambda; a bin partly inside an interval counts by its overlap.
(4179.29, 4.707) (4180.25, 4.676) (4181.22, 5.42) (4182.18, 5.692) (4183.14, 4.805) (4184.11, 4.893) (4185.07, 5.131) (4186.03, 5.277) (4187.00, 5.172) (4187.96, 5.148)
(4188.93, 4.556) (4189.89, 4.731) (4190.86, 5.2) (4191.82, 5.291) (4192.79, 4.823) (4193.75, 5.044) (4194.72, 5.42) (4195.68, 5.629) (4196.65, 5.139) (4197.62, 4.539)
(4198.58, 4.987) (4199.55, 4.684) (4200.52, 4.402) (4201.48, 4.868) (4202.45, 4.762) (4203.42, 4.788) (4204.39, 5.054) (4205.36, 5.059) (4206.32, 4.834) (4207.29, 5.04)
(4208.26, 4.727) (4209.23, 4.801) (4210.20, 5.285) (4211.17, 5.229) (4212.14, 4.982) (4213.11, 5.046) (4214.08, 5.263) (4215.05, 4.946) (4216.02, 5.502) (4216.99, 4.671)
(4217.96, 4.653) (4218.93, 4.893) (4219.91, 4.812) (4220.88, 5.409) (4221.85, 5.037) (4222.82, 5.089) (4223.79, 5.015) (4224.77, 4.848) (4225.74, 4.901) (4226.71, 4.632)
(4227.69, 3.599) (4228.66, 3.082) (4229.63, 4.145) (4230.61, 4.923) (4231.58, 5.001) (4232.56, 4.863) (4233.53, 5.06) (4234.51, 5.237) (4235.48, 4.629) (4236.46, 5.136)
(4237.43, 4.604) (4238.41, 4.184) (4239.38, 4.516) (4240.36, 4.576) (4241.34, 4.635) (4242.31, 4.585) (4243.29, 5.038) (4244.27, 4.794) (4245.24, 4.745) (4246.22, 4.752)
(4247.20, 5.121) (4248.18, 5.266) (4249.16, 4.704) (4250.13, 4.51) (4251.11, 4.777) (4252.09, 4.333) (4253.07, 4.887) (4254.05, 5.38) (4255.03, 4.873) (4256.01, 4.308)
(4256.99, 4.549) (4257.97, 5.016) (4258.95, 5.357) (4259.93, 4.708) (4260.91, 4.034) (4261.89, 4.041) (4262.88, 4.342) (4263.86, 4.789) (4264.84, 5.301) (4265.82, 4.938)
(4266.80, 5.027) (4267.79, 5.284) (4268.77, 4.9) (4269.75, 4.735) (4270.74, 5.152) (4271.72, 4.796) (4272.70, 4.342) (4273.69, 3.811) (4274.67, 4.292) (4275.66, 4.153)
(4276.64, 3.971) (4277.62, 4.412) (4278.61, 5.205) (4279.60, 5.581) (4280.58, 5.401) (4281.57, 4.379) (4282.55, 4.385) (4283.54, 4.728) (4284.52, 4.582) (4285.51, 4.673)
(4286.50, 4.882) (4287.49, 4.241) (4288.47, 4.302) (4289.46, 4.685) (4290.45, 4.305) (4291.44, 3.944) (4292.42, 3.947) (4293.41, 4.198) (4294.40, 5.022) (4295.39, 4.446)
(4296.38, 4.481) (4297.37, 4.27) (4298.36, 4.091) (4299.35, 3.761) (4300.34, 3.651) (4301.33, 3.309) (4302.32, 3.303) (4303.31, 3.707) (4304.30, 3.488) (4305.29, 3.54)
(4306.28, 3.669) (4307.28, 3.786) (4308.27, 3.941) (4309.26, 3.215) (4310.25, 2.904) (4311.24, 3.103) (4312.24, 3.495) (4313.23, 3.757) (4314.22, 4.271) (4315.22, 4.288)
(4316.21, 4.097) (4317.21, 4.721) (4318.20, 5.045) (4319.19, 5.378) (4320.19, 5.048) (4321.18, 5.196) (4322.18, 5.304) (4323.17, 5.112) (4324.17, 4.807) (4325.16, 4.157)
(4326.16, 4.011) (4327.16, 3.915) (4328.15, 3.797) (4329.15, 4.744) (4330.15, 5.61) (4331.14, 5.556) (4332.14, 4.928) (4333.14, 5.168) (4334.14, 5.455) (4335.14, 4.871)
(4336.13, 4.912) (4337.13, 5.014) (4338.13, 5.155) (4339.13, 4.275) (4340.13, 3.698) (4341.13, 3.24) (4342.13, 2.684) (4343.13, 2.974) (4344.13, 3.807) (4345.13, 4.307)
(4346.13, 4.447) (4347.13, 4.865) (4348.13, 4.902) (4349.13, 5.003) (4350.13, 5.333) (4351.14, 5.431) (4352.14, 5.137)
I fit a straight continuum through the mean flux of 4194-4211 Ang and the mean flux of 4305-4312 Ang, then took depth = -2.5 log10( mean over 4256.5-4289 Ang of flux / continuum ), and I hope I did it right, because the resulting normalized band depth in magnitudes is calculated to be -0.183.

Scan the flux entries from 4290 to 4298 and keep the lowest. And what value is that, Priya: 3.944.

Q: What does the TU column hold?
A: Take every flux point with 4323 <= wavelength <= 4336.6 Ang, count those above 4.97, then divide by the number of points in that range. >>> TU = 0.36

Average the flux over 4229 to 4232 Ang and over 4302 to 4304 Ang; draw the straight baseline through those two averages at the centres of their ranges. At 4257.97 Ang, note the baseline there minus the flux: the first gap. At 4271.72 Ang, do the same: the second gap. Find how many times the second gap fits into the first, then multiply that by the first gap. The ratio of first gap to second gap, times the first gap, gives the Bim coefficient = -0.8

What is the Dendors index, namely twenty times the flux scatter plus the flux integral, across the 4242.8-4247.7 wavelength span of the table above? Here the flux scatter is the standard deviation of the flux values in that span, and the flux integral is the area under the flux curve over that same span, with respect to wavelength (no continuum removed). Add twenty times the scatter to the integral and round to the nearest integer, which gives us 27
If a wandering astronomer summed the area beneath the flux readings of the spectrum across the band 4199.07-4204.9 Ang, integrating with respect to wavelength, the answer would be 28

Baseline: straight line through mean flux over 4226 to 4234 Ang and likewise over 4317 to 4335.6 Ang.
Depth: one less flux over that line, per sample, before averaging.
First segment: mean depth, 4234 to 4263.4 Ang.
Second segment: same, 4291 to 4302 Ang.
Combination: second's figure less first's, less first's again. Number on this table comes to 0.23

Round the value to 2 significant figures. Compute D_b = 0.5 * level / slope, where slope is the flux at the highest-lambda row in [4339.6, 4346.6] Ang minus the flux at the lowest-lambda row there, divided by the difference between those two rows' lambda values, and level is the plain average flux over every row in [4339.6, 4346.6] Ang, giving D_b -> 14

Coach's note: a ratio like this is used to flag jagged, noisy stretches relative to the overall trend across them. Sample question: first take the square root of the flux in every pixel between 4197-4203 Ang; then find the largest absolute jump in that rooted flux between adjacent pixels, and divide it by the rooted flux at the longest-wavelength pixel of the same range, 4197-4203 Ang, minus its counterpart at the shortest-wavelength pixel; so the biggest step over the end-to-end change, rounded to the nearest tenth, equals 2.1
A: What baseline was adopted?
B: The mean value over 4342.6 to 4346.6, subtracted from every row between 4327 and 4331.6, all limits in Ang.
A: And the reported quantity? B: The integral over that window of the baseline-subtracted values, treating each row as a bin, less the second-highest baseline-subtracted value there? 2.5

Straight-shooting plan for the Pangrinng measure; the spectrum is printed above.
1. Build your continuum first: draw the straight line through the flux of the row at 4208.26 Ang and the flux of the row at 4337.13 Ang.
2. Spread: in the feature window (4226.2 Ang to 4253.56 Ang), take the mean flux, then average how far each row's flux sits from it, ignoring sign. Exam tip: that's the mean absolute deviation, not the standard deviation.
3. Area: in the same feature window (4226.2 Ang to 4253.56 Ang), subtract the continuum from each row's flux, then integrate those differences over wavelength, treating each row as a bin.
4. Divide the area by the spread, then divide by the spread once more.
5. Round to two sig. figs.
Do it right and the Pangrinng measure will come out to -38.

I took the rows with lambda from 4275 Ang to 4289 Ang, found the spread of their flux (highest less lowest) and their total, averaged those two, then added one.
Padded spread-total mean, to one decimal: 34.3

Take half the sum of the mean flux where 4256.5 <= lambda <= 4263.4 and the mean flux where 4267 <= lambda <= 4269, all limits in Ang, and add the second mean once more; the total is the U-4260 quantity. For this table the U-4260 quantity 9.9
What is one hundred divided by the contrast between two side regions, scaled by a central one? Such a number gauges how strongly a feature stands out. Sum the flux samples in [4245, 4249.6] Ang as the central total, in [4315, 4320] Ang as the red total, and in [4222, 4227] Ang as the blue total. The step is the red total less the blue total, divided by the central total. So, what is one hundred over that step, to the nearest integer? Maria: -2572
